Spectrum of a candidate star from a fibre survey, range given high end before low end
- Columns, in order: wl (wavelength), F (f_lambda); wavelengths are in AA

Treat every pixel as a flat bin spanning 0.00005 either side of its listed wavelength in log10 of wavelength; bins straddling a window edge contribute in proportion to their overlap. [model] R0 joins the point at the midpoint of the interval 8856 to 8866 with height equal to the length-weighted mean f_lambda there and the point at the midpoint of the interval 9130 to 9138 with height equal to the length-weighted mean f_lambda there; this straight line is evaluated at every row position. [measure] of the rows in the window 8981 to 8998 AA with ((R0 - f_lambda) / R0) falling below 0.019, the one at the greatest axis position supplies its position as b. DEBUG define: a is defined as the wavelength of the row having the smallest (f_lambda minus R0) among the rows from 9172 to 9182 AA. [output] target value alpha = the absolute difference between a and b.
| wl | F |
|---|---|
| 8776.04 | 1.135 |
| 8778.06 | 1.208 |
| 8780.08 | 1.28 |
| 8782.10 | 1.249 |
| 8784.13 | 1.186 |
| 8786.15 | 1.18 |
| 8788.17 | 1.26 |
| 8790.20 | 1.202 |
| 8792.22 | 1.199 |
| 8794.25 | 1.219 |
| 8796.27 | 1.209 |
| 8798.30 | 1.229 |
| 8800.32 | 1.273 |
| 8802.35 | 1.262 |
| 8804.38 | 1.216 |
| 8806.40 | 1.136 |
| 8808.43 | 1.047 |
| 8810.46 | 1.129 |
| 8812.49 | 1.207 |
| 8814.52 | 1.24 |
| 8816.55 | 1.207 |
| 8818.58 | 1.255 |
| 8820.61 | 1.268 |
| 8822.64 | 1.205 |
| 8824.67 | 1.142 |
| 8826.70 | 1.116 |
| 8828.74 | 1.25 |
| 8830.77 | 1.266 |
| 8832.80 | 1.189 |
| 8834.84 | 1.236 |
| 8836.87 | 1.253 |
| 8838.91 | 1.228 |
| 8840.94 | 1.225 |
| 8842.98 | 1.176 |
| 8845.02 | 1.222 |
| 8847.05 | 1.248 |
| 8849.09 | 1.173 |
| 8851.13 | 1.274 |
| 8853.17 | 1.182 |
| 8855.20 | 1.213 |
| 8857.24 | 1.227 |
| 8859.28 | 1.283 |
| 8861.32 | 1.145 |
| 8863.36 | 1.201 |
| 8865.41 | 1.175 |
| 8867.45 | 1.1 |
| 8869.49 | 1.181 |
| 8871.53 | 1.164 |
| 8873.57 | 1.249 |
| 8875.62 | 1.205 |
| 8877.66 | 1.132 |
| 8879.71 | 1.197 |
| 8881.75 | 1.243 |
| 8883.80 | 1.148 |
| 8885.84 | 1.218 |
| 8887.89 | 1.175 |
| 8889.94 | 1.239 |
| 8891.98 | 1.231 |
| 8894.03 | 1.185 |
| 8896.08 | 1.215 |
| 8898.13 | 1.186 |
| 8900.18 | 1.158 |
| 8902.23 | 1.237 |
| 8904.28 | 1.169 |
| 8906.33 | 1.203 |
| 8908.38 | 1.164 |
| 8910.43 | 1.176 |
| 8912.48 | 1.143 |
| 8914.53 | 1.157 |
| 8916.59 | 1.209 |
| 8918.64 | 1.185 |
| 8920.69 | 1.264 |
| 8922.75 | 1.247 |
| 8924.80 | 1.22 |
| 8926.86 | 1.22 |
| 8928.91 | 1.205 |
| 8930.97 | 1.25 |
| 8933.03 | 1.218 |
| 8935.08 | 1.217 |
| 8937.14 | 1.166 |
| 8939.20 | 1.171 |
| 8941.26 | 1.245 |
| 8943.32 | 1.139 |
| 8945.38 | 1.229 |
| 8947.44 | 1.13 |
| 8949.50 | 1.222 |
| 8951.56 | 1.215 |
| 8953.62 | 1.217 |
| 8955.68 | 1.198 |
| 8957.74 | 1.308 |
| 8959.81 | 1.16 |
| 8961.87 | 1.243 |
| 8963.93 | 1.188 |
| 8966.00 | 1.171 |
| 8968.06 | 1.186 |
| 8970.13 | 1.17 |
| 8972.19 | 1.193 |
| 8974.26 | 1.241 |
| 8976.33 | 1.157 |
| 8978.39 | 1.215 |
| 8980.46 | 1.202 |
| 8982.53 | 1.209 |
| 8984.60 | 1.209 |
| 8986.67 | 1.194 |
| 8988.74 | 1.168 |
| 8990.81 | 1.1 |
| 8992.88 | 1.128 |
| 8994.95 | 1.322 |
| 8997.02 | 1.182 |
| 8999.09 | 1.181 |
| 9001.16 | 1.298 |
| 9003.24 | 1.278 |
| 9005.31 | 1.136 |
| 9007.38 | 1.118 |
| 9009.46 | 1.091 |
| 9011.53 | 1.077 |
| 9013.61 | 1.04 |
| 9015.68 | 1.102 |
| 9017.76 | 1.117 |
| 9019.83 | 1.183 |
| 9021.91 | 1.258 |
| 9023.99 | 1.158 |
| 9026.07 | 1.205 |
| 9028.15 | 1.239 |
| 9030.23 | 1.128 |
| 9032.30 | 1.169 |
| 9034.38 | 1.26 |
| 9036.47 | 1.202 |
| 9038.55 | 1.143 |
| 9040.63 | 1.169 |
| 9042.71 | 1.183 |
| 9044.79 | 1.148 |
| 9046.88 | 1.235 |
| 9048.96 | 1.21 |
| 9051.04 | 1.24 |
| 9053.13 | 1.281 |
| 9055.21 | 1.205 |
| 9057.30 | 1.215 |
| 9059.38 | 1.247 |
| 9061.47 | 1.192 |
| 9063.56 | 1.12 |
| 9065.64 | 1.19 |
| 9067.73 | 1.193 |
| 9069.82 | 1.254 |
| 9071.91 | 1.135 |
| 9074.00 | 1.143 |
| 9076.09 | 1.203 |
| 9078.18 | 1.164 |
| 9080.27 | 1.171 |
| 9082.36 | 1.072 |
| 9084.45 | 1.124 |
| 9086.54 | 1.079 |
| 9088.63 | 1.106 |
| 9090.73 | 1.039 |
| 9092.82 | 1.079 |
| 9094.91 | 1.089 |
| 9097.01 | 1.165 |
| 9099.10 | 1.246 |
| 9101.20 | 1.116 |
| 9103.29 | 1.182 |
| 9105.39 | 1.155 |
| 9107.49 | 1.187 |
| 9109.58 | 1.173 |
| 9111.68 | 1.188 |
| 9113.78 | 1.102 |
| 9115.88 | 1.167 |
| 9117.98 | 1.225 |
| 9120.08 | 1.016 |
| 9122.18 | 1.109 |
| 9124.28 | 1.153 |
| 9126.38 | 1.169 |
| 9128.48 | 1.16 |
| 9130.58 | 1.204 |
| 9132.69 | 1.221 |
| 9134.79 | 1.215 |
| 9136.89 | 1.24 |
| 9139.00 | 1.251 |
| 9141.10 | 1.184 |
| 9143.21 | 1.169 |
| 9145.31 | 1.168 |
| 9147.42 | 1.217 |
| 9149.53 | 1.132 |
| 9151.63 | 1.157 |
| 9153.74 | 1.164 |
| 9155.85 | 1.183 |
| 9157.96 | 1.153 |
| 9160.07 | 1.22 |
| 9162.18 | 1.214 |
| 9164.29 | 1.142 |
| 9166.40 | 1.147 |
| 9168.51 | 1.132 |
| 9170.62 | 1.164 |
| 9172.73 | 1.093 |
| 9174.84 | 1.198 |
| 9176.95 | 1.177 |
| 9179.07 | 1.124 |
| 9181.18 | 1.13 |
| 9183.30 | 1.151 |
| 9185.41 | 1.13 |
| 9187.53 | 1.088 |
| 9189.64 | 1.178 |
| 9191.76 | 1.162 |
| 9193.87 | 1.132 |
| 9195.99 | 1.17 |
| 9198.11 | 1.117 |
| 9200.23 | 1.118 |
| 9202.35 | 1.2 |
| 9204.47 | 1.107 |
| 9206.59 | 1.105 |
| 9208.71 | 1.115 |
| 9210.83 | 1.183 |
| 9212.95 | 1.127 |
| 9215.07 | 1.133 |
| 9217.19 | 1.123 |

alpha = 177.8 AA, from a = 9172.73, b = 8994.95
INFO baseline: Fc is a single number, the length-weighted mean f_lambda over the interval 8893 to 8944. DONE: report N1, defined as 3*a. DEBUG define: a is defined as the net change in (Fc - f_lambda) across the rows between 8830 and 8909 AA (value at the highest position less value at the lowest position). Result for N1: 0.3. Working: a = 0.10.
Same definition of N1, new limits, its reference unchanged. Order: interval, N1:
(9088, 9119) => -0.4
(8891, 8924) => 0.0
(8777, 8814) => 0.0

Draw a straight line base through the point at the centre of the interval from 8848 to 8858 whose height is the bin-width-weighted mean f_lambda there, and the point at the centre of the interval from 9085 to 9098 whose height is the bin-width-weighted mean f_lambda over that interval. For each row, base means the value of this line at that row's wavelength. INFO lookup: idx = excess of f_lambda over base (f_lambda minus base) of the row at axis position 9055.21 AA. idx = 0.093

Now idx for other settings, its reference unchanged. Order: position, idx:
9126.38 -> 0.093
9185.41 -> 0.084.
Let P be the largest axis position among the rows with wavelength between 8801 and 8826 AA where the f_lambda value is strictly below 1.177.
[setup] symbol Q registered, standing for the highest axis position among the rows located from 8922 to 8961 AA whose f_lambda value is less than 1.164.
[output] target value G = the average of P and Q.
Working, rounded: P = 8824.67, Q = 8959.81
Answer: 8892.2 AA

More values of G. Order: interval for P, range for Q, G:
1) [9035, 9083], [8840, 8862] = 8971.8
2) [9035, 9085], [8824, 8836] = 8955.6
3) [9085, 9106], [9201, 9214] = 9159.2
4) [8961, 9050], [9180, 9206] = 9124.6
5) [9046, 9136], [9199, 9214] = 9170.7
